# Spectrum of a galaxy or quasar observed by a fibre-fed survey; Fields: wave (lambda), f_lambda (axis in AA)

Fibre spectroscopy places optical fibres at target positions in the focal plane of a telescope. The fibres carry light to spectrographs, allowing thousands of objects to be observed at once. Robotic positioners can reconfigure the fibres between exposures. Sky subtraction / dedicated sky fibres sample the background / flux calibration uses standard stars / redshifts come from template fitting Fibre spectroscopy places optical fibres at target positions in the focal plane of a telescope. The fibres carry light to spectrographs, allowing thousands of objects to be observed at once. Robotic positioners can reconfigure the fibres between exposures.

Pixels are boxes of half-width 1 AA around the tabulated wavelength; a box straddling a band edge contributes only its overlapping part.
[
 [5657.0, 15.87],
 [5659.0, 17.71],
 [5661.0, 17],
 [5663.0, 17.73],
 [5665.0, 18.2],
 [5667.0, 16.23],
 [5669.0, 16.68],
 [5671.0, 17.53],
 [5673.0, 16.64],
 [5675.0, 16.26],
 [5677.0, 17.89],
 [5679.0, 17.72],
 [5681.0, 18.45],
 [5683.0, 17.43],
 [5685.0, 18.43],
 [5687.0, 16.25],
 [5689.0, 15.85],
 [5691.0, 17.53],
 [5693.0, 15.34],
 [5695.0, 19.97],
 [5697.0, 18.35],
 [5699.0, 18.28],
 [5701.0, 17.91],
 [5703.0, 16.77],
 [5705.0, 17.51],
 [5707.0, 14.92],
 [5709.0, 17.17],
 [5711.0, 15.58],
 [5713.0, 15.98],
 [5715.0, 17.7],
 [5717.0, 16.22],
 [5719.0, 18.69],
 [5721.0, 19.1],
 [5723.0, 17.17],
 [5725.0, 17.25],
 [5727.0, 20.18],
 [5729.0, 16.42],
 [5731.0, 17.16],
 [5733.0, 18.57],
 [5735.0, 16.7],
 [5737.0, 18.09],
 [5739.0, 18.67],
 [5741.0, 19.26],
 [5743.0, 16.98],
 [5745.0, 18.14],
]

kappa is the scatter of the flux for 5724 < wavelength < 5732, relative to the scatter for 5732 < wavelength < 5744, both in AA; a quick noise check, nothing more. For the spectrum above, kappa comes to 1.6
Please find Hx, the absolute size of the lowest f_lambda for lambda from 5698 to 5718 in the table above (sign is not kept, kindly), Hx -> 14.9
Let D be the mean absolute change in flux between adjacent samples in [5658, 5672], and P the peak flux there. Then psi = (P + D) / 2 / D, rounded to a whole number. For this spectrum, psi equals 11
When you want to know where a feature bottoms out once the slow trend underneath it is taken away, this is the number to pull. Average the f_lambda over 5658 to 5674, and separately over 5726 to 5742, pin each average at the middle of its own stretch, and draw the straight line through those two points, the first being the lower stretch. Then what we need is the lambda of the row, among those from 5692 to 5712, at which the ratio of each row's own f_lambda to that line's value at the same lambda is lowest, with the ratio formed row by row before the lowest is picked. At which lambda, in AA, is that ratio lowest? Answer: 5707.0 AA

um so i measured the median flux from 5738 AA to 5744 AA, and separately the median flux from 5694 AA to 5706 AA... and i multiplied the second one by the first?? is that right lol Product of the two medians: 338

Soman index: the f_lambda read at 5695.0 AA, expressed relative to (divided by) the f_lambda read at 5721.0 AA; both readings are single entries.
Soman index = 1.05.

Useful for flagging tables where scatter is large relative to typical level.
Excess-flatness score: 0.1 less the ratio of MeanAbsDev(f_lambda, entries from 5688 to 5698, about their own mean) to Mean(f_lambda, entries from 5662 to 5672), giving 0.016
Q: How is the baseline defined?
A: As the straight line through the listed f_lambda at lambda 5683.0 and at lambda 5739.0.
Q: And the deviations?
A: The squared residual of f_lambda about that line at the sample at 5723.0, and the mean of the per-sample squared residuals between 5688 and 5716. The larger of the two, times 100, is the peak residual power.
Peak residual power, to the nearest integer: 258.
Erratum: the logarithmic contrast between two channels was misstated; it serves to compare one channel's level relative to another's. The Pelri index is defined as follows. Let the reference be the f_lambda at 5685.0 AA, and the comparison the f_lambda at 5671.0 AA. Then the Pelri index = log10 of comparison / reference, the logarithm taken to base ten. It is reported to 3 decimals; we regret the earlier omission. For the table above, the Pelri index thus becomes -0.022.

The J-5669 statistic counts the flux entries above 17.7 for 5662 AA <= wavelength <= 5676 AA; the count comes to 2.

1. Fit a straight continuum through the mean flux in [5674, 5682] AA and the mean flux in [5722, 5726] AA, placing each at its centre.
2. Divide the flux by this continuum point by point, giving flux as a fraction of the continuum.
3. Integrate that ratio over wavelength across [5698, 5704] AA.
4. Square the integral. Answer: 37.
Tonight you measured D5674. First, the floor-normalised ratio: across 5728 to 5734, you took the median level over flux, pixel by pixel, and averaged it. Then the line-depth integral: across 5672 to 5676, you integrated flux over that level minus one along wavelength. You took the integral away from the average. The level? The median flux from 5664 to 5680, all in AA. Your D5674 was 1.14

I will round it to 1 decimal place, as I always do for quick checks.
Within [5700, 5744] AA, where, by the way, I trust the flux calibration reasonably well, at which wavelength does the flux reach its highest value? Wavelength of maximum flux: 5727.0 AA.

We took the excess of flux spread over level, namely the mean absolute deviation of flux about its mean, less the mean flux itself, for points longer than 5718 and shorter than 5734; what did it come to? -17.0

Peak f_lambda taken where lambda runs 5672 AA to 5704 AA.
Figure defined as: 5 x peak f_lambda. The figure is 100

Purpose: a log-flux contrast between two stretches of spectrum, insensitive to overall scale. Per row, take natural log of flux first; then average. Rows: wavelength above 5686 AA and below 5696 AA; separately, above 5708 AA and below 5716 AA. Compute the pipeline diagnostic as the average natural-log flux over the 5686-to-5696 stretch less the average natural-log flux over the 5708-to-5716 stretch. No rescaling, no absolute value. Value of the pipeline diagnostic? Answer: 0.02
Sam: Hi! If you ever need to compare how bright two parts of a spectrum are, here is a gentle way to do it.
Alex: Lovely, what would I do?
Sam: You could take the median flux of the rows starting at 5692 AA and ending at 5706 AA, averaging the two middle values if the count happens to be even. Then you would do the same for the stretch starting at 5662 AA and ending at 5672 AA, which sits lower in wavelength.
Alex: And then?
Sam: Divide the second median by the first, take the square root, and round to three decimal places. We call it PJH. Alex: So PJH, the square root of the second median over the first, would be 0.989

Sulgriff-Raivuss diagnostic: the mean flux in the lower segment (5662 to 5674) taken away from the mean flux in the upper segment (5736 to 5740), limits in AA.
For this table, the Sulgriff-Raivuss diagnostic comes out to 1.2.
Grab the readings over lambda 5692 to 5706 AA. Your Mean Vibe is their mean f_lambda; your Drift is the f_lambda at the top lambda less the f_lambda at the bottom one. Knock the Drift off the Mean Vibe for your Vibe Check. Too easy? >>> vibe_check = 15.6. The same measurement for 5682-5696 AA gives 14.7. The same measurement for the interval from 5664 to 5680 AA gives 17.6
